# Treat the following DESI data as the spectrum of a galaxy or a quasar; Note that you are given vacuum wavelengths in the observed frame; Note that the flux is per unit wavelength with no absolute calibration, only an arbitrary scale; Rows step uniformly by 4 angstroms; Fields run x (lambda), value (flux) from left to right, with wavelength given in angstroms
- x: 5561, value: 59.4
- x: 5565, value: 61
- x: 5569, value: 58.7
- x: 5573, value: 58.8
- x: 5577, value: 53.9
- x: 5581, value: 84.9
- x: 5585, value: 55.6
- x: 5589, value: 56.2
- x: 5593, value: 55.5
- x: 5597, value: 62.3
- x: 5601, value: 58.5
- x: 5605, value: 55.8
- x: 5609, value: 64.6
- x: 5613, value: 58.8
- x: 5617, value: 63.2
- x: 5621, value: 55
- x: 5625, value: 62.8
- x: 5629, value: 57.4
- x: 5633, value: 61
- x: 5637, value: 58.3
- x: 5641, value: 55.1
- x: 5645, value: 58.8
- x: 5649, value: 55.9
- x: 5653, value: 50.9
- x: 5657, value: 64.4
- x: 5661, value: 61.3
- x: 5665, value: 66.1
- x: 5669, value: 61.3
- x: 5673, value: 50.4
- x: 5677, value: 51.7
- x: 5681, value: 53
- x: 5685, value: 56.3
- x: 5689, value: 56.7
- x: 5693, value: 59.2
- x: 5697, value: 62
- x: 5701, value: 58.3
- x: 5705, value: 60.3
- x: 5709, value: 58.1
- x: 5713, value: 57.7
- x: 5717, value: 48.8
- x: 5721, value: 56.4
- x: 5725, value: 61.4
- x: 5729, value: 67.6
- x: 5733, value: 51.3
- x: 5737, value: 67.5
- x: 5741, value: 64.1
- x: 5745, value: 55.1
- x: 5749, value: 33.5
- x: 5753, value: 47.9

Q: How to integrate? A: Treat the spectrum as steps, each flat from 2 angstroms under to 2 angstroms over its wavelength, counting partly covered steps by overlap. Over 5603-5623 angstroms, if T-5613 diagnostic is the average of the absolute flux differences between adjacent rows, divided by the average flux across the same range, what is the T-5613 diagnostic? 0.11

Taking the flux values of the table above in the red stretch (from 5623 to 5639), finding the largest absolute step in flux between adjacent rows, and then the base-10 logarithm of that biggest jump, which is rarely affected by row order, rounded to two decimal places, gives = 0.73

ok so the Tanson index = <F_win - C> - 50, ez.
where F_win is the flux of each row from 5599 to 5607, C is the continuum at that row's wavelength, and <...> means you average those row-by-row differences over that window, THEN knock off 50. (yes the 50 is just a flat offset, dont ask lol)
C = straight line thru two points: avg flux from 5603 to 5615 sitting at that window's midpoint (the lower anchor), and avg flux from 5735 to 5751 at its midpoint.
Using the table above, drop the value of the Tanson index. -52.8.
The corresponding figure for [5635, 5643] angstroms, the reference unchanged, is -52.0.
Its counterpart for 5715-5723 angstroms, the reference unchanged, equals -53.3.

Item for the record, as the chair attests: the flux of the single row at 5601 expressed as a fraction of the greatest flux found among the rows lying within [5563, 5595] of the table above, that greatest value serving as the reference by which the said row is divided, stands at 0.69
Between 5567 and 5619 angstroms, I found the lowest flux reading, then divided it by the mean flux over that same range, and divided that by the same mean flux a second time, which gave 0.0147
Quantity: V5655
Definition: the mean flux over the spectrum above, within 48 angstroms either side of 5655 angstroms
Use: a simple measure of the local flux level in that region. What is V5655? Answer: 58.4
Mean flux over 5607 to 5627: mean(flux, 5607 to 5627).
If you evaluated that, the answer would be 60.9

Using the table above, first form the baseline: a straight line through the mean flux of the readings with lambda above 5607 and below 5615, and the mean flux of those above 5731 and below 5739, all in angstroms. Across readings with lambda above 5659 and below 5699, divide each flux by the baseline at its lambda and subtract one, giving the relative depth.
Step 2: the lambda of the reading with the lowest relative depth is 5673 angstroms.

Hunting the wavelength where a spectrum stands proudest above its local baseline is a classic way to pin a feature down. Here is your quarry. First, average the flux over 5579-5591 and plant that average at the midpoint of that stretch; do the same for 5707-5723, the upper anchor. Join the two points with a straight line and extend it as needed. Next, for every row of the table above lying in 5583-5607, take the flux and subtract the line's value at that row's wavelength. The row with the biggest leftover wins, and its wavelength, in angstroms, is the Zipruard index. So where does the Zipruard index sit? 5597 angstroms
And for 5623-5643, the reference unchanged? 5625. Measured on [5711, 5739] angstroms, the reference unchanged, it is 5737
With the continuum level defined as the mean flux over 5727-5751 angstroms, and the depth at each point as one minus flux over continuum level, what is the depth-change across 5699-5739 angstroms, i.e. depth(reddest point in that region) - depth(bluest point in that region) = -0.16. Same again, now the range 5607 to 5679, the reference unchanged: 0.23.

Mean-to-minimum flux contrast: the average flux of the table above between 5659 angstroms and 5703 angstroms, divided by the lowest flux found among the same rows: 1.15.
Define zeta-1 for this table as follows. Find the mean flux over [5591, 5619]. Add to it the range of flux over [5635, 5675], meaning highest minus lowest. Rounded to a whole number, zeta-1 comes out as 76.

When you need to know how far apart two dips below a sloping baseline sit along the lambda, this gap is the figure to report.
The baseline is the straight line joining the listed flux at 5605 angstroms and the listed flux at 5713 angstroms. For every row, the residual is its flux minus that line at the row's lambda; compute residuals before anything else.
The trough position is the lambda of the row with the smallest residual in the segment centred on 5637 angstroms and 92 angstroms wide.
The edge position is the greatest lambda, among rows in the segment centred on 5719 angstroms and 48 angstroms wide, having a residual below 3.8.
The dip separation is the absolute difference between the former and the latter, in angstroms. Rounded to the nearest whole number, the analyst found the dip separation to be 60 angstroms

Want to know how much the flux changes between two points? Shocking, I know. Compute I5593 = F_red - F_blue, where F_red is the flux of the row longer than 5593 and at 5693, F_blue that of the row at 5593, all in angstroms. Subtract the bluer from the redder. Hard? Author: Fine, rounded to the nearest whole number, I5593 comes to 4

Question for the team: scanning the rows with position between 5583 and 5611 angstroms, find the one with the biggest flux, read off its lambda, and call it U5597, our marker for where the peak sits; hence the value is 5609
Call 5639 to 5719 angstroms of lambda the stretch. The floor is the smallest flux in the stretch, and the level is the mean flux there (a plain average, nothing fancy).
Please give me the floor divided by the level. 0.851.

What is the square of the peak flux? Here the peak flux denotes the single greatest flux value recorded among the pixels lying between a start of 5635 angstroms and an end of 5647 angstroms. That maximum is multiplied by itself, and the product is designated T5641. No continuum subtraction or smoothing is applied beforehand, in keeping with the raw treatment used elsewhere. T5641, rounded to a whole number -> 3457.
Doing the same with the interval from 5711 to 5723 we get 3329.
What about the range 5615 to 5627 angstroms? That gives 3994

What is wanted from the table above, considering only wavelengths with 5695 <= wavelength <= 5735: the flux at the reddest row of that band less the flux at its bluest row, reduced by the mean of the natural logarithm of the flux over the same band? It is -15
